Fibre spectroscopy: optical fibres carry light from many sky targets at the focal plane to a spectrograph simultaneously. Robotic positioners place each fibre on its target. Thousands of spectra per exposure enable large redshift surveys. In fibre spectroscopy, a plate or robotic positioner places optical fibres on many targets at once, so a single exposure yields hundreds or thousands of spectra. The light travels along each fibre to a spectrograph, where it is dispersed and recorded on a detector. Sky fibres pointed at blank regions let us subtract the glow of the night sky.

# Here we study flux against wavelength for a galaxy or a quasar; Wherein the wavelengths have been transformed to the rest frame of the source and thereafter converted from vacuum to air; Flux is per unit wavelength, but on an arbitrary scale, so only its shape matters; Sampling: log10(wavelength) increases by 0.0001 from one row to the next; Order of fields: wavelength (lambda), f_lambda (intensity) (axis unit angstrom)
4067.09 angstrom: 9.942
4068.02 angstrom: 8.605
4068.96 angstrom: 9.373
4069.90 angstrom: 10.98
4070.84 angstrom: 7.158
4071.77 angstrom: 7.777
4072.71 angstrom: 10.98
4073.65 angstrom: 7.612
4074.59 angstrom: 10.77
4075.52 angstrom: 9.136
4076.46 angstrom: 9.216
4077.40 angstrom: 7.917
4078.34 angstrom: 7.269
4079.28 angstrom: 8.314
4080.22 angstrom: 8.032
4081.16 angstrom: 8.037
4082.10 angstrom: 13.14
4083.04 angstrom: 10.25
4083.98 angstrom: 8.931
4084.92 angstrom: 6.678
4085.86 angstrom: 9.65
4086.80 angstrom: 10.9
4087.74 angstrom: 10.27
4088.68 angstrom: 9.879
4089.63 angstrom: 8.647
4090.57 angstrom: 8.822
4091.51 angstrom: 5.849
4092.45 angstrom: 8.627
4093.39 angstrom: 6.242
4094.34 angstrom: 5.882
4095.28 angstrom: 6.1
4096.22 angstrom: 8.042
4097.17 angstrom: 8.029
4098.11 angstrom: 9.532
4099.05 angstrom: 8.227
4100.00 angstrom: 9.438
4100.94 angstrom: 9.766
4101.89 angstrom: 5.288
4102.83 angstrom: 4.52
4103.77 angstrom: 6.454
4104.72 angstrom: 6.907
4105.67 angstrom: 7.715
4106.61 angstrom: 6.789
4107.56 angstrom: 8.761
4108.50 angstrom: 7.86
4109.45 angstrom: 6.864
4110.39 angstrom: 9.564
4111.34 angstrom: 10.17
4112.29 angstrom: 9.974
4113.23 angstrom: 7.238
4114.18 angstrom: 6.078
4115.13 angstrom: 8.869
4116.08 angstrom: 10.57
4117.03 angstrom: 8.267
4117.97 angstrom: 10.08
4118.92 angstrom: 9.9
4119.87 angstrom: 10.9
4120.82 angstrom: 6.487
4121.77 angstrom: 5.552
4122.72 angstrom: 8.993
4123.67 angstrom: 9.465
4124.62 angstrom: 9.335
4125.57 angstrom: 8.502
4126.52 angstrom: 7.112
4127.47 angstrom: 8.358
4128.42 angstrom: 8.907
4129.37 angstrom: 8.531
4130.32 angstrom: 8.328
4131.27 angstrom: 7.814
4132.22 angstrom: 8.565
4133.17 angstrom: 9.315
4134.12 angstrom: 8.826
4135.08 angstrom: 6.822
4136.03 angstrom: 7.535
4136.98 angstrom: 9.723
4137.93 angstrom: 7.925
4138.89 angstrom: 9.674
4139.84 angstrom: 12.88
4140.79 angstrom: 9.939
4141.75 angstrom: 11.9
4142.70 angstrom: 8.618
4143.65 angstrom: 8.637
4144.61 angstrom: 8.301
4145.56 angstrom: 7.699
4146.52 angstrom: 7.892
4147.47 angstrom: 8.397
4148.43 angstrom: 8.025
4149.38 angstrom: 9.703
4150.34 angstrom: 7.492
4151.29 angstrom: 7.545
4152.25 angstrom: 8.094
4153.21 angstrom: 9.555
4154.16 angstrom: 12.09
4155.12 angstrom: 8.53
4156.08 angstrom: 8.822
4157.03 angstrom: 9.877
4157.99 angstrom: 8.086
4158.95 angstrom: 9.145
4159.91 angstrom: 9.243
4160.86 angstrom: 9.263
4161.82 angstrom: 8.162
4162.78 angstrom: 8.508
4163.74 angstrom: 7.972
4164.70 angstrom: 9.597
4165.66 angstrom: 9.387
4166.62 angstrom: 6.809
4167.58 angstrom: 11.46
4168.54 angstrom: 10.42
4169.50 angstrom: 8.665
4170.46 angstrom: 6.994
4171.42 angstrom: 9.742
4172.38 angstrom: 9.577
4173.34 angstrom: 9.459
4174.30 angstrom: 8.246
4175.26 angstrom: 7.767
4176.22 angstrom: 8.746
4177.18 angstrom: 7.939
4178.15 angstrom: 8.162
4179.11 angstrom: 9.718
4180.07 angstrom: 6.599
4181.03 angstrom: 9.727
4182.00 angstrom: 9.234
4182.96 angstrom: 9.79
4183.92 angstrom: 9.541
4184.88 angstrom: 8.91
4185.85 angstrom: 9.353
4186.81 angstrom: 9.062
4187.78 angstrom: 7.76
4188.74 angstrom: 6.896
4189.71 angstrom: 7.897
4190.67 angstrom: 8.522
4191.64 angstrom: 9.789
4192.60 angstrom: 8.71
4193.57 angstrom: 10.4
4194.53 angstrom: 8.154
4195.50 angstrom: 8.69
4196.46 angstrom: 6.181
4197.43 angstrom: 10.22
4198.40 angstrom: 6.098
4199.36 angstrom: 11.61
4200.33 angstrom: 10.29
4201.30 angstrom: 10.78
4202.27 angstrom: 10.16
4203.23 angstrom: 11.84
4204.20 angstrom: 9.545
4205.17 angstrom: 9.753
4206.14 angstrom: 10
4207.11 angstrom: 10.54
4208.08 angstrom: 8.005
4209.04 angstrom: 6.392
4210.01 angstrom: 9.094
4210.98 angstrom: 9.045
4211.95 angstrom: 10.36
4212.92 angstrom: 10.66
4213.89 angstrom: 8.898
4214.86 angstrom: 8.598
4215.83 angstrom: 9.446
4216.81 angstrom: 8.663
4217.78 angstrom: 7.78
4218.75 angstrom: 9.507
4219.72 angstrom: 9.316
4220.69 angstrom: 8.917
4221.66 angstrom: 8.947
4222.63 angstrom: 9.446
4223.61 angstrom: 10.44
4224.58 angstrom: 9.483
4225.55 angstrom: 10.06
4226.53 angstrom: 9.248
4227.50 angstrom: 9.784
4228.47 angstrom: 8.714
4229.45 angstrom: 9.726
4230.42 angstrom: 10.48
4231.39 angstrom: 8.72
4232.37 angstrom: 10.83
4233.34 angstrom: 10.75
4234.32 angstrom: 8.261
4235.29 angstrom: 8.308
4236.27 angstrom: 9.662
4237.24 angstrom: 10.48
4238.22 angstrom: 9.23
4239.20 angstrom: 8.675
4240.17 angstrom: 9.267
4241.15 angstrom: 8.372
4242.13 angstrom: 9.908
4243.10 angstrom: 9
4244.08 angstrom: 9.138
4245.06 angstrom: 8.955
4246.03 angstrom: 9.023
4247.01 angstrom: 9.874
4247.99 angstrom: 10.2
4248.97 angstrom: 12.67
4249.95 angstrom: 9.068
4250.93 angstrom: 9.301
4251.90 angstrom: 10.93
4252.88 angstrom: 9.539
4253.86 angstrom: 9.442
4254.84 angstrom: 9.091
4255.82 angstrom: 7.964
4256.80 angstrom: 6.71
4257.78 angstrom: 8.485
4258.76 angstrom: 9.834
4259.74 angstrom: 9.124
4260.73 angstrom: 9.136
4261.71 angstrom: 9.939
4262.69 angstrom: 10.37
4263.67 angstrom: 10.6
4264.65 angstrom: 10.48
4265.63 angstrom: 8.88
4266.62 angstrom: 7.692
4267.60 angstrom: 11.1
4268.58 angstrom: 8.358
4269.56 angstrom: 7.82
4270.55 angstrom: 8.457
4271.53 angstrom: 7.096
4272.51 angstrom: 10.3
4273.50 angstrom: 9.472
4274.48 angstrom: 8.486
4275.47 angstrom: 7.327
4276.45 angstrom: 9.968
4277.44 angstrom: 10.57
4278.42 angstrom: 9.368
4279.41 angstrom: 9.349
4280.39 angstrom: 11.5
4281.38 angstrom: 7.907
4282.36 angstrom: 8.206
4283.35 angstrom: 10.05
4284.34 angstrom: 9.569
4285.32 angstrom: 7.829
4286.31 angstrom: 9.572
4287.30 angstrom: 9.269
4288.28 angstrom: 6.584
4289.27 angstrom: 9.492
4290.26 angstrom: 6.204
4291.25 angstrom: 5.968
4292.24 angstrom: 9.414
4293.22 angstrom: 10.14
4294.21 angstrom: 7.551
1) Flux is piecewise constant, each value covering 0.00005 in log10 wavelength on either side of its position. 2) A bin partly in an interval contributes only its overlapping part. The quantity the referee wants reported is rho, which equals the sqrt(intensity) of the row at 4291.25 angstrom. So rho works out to 2.4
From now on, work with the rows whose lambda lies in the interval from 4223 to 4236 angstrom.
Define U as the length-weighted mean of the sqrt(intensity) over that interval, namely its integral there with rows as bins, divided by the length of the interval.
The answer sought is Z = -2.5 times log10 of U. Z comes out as -1.23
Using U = 3.09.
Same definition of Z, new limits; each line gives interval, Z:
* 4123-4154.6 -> -1.18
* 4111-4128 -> -1.17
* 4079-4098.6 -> -1.16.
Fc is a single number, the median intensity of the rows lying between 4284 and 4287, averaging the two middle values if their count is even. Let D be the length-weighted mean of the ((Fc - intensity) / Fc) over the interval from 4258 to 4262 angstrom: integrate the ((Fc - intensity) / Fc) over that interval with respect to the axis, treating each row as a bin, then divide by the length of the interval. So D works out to 0.02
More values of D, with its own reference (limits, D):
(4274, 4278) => 0.05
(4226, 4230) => 0.02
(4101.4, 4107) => 0.34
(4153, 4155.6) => -0.06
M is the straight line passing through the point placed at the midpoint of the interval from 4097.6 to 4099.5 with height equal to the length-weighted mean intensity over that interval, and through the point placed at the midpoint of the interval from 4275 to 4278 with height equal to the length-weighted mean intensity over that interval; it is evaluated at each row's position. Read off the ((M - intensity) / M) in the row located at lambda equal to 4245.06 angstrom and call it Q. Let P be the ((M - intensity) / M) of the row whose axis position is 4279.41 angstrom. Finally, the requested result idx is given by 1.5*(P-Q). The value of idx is -0.05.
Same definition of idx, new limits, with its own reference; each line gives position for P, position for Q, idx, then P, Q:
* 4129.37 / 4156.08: 0.04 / 0.05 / 0.02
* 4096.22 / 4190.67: 0.05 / 0.10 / 0.07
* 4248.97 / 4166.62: -0.93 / -0.37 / 0.25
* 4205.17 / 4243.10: -0.14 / -0.07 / 0.03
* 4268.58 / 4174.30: 0.01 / 0.10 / 0.09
